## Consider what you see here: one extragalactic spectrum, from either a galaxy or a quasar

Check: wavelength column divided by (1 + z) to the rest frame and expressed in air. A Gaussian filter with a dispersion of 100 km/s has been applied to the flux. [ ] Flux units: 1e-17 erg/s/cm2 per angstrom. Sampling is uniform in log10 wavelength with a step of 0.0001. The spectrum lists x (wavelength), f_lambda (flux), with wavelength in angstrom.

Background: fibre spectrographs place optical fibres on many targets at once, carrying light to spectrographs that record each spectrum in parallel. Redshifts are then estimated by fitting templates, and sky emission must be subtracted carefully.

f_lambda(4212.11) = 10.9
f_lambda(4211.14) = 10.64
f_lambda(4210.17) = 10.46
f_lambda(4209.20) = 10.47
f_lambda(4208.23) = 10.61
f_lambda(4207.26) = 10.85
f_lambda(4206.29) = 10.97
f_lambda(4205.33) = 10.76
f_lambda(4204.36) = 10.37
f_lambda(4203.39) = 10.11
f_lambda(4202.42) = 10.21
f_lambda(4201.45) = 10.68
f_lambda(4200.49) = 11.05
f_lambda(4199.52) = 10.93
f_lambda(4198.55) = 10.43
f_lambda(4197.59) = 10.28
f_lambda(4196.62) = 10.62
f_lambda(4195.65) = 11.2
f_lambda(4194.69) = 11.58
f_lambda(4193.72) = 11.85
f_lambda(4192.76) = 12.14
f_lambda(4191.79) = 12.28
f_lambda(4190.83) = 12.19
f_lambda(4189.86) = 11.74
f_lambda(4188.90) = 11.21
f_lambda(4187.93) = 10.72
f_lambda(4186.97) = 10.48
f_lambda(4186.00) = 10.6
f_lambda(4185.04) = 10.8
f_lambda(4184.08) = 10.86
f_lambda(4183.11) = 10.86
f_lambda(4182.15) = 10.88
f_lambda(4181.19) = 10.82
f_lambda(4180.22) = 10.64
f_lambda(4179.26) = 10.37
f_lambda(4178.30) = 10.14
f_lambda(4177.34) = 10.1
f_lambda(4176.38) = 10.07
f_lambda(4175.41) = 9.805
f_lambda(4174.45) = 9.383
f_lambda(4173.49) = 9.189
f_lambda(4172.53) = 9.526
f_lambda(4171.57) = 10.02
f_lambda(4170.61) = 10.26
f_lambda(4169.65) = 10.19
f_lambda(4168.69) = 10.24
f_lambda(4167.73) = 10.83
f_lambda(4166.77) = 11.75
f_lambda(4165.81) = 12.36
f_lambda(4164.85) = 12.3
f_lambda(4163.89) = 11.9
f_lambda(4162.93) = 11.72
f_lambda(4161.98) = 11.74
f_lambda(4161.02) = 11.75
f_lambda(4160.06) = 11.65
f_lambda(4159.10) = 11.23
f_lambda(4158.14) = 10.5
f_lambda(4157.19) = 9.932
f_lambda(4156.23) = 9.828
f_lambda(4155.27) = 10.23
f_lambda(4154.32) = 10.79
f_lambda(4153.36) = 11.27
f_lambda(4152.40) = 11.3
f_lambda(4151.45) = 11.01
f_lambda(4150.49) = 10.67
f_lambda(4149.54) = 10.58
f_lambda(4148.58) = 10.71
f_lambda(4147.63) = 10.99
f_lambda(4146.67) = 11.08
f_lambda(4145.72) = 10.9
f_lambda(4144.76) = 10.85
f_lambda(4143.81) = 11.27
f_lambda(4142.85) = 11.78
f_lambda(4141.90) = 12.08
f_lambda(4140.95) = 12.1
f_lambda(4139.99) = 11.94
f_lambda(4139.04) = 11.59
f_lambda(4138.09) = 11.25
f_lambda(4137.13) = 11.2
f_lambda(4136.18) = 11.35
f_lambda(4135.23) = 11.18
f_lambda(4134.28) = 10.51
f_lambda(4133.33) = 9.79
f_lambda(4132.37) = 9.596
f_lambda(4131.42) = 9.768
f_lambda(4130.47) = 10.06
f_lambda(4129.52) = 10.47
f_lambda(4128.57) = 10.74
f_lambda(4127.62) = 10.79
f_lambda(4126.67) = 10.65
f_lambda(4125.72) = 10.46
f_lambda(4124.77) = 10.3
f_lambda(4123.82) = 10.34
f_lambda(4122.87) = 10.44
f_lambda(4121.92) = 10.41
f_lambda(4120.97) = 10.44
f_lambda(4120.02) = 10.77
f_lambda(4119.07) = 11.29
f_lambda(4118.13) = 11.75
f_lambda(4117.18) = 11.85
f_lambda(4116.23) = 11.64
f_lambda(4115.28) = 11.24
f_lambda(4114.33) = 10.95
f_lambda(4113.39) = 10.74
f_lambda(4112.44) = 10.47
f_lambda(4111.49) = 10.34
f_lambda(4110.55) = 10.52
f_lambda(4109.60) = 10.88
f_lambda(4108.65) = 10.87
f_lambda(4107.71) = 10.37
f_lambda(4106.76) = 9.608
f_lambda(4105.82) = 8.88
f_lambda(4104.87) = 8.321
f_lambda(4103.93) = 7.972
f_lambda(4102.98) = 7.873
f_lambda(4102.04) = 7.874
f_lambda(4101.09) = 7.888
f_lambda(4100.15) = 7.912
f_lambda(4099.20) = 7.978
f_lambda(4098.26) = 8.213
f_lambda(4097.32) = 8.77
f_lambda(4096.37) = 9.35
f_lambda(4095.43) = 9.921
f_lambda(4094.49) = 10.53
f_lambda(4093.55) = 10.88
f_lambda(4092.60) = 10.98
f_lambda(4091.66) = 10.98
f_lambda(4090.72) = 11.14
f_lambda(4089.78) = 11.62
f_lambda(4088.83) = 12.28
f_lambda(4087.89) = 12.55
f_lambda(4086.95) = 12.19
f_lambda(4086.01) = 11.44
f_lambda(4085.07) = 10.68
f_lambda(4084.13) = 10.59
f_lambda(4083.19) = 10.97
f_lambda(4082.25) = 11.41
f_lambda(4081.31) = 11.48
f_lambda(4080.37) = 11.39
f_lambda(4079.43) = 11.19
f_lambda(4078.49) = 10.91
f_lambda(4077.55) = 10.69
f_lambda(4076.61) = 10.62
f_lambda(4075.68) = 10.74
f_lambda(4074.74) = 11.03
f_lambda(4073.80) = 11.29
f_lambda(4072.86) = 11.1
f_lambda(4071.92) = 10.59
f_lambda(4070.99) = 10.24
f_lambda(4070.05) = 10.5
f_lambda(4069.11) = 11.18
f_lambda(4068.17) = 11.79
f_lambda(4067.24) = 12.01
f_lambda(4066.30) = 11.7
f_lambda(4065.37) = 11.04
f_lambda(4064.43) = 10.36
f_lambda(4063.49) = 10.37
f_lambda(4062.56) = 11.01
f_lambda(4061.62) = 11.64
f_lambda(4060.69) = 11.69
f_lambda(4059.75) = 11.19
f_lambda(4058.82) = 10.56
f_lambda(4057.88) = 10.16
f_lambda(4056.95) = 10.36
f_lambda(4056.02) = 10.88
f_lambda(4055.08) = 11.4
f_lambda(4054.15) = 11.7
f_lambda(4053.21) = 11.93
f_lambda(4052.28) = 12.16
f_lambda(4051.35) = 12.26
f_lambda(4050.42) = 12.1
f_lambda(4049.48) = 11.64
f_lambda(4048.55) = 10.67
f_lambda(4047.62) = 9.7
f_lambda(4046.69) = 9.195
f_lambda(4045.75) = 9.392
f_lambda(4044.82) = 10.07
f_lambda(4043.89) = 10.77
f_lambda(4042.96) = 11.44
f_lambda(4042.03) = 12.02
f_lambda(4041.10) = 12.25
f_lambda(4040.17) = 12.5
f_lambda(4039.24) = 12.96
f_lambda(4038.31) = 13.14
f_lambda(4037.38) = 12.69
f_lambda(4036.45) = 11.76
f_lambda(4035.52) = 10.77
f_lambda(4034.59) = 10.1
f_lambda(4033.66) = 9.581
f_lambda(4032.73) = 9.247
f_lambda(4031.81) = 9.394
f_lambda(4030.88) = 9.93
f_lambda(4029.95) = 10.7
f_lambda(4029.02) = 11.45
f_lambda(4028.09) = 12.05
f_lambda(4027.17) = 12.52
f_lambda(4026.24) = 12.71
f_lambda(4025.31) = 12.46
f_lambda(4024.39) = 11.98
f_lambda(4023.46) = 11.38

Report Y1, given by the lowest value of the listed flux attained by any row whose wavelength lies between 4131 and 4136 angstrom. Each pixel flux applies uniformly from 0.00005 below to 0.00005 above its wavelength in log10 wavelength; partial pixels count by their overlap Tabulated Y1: 9.596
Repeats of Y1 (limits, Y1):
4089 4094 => 10.88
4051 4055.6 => 11.4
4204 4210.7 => 10.37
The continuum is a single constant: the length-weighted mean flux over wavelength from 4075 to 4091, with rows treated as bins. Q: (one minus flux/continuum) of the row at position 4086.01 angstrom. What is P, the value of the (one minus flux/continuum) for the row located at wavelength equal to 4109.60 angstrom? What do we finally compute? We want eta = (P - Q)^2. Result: 0.002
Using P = 0.04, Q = -0.01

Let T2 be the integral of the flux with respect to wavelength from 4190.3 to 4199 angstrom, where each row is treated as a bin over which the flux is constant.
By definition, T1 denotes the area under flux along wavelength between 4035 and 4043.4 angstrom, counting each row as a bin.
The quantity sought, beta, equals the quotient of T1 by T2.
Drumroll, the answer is 1.03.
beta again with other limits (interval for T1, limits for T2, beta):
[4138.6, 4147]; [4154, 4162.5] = 1.05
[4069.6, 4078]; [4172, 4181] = 1.01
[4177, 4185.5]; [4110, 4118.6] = 0.95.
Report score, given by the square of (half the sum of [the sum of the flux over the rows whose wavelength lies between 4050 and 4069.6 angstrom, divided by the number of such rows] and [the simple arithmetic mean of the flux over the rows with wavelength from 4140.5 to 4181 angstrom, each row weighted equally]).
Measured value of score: 123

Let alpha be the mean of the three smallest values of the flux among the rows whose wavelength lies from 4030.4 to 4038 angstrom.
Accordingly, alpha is 9.4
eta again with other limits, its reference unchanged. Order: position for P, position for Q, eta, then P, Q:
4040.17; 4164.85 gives 0.000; -0.11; -0.09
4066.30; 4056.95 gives 0.014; -0.04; 0.08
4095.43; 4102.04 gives 0.033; 0.12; 0.30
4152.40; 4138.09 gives 0.000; 0.00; 0.00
